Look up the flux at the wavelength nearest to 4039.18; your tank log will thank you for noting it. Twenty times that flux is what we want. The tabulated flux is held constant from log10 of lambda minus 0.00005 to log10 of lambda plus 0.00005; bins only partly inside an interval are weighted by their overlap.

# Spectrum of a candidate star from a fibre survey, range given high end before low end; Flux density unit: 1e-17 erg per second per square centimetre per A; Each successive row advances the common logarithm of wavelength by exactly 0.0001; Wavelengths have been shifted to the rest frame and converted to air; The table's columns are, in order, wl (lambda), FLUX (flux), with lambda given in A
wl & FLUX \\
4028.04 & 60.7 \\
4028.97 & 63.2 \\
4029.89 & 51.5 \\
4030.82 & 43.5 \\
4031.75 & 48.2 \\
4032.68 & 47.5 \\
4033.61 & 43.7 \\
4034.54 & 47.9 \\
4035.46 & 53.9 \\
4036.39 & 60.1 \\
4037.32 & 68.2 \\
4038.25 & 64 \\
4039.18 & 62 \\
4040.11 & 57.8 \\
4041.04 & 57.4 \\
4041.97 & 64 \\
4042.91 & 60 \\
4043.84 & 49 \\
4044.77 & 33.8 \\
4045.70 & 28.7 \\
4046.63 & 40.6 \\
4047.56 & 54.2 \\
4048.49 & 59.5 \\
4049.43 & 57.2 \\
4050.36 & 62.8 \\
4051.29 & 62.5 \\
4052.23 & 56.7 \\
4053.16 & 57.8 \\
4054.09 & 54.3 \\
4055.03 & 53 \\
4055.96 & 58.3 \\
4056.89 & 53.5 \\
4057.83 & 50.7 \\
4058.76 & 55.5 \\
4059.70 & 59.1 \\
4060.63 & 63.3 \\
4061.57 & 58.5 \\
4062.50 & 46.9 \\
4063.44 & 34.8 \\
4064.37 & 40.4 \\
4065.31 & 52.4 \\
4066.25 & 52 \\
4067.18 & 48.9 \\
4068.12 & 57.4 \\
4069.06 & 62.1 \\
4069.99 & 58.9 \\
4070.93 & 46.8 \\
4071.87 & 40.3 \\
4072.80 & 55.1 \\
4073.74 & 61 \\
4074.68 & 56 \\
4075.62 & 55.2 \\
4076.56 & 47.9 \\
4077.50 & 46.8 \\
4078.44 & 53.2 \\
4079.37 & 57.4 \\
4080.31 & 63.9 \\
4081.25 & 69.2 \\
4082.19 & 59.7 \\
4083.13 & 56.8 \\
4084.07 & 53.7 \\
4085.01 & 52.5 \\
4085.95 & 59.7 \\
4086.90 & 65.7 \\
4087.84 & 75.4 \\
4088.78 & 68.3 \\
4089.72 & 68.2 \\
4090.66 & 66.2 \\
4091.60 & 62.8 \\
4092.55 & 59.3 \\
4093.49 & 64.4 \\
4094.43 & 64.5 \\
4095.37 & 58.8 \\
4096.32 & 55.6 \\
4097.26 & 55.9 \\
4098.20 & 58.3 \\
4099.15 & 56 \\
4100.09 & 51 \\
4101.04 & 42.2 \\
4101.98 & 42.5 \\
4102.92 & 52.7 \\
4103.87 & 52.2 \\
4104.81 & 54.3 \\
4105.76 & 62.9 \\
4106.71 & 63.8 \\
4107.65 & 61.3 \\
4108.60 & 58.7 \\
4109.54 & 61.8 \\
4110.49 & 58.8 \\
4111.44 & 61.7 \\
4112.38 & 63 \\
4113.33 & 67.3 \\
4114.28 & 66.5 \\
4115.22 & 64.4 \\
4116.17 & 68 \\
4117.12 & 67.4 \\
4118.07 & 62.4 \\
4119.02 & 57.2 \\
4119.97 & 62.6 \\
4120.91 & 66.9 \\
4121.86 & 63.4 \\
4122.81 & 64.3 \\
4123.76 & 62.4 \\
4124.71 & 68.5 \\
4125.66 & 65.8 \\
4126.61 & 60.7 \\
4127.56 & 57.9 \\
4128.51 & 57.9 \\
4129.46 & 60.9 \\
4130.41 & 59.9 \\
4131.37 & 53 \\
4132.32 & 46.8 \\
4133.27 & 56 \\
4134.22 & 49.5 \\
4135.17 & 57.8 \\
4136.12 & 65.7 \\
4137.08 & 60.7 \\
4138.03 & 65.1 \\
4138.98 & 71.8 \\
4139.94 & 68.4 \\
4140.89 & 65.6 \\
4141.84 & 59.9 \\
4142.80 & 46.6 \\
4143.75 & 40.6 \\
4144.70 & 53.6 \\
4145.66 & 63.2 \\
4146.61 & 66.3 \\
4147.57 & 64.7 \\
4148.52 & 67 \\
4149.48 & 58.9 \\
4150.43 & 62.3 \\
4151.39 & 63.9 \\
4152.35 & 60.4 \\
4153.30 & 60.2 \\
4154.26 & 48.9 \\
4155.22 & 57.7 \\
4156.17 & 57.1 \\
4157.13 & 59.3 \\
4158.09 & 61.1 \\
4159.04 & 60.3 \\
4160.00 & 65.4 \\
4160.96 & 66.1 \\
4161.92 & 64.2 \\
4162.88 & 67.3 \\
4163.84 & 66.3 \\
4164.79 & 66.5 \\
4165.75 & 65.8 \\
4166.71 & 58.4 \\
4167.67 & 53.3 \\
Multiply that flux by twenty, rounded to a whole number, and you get 1240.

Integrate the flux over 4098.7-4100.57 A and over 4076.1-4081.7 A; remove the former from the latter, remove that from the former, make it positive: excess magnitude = 116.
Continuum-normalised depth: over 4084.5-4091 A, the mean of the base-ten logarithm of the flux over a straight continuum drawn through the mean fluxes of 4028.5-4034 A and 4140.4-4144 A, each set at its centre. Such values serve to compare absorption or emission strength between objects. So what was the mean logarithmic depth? 0.10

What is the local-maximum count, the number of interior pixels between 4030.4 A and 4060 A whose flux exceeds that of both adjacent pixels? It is 7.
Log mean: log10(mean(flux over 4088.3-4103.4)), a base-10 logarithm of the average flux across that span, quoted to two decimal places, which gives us 1.76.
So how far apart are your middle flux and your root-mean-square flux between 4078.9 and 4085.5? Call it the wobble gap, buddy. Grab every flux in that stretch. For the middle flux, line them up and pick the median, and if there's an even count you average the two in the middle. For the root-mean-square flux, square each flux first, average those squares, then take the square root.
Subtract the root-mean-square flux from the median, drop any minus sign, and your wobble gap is 1.9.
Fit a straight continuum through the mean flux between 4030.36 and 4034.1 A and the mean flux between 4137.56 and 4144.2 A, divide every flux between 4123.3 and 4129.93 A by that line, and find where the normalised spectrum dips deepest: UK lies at 4128.51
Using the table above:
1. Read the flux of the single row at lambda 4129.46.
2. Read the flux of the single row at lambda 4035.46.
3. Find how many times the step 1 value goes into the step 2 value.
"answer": 0.89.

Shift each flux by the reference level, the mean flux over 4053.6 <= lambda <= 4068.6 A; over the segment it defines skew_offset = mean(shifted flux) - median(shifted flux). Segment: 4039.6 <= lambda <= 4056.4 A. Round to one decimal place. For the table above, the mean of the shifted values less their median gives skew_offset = -3.5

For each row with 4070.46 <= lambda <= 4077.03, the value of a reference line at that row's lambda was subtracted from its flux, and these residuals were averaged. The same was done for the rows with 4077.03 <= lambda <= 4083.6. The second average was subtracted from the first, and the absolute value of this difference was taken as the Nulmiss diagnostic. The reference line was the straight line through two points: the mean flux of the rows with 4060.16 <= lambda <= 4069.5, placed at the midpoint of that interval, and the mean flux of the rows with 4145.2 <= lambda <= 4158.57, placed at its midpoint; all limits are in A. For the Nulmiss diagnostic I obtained 5.7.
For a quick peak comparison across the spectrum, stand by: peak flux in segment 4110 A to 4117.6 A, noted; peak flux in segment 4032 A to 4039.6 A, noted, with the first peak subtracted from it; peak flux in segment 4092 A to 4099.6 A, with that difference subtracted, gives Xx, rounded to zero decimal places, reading 64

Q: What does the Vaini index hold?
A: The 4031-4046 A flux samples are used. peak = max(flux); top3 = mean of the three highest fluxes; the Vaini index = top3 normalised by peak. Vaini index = 0.959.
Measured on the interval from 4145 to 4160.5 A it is 0.989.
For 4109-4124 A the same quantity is 0.994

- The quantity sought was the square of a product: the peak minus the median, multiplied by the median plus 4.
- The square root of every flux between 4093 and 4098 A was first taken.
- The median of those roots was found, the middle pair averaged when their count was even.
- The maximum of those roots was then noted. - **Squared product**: 18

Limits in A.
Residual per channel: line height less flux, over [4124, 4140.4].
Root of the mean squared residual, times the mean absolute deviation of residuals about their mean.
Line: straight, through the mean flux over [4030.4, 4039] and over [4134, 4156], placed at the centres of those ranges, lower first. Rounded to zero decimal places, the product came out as 34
